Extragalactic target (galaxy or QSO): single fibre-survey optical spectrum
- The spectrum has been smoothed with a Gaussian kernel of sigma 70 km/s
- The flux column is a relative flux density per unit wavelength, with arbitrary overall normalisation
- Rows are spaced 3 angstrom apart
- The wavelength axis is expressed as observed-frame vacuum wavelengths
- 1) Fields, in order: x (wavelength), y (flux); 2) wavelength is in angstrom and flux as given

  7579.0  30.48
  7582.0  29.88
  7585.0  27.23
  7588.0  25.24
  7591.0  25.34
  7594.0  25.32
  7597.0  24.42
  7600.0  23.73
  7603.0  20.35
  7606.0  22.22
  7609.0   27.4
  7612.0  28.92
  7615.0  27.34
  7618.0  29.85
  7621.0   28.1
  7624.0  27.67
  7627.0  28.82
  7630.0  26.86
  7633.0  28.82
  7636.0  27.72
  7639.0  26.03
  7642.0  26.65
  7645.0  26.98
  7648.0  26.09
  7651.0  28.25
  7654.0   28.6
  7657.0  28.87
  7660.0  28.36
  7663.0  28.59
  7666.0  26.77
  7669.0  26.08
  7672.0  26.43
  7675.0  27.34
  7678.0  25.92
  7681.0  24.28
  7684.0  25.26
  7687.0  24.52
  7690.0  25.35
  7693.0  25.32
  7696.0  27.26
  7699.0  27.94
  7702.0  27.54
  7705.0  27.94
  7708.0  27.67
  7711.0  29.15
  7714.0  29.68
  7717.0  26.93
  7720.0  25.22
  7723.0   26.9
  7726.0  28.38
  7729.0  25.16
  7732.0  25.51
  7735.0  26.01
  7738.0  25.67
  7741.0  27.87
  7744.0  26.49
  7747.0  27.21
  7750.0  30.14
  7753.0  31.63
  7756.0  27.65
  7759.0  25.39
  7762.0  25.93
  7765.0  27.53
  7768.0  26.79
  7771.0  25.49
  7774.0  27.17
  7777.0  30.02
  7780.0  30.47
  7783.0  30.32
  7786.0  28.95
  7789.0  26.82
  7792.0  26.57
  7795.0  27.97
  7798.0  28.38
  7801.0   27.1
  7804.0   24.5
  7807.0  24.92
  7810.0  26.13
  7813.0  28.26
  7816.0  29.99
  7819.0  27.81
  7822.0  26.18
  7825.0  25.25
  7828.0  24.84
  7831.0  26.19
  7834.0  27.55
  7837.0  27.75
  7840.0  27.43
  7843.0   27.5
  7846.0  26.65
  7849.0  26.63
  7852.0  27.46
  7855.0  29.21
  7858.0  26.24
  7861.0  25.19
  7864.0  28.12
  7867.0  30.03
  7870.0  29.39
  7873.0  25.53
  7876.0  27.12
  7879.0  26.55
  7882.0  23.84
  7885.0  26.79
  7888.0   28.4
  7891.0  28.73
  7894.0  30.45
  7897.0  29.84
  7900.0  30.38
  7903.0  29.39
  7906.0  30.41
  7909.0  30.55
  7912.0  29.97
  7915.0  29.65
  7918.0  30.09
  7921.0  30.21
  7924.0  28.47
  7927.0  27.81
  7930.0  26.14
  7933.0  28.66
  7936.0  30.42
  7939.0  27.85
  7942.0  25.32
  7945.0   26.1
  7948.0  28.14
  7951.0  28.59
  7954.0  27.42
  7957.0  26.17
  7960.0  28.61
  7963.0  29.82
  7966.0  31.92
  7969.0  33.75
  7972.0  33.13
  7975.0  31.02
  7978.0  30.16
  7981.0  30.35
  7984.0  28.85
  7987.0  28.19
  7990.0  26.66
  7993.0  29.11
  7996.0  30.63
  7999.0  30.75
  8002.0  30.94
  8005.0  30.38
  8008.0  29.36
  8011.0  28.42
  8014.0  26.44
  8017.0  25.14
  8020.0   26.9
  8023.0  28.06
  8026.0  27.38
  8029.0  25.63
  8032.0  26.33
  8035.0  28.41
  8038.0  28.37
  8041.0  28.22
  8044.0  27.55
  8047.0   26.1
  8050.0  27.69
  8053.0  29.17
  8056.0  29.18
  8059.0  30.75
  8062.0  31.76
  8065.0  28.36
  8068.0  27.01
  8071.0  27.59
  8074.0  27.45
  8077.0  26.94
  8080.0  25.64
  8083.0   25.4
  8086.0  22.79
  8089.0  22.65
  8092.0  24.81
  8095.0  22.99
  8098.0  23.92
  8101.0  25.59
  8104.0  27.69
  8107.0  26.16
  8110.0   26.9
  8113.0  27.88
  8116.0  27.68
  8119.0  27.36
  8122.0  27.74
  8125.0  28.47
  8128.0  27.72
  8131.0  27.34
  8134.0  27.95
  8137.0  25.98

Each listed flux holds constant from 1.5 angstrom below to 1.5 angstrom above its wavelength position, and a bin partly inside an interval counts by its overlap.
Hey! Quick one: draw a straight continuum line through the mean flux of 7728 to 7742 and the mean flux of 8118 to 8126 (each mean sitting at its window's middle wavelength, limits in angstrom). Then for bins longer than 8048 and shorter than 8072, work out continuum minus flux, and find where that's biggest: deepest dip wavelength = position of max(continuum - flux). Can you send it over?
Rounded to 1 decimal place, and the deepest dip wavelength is 8068.0 angstrom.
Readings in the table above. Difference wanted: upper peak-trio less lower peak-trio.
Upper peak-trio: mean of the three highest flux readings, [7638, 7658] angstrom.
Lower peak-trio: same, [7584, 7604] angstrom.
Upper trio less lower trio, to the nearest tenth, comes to 2.6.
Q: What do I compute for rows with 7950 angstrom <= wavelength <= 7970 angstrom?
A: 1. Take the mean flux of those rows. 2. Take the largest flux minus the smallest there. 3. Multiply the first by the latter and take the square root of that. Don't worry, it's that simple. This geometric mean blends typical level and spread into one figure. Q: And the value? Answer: 14.9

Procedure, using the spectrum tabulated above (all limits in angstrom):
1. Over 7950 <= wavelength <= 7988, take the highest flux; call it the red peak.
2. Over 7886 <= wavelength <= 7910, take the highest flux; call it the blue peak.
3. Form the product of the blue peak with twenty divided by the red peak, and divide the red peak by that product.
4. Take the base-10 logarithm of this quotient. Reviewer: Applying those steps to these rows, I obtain 0.27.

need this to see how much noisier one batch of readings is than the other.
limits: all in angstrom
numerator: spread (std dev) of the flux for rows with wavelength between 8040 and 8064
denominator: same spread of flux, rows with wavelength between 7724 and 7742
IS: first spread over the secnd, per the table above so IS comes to 1.4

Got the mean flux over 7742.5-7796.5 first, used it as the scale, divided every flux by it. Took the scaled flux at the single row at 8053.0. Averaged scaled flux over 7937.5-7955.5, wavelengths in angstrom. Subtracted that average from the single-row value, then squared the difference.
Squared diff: 0.0048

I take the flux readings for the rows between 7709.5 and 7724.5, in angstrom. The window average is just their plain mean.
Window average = 27.6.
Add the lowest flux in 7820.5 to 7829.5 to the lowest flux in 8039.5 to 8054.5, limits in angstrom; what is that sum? 50.9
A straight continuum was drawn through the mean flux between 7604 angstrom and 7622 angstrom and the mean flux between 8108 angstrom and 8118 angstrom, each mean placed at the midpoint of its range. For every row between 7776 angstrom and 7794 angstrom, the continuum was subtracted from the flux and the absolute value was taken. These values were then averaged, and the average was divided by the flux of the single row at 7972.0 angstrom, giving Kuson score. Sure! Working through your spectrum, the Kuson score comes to 0.059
